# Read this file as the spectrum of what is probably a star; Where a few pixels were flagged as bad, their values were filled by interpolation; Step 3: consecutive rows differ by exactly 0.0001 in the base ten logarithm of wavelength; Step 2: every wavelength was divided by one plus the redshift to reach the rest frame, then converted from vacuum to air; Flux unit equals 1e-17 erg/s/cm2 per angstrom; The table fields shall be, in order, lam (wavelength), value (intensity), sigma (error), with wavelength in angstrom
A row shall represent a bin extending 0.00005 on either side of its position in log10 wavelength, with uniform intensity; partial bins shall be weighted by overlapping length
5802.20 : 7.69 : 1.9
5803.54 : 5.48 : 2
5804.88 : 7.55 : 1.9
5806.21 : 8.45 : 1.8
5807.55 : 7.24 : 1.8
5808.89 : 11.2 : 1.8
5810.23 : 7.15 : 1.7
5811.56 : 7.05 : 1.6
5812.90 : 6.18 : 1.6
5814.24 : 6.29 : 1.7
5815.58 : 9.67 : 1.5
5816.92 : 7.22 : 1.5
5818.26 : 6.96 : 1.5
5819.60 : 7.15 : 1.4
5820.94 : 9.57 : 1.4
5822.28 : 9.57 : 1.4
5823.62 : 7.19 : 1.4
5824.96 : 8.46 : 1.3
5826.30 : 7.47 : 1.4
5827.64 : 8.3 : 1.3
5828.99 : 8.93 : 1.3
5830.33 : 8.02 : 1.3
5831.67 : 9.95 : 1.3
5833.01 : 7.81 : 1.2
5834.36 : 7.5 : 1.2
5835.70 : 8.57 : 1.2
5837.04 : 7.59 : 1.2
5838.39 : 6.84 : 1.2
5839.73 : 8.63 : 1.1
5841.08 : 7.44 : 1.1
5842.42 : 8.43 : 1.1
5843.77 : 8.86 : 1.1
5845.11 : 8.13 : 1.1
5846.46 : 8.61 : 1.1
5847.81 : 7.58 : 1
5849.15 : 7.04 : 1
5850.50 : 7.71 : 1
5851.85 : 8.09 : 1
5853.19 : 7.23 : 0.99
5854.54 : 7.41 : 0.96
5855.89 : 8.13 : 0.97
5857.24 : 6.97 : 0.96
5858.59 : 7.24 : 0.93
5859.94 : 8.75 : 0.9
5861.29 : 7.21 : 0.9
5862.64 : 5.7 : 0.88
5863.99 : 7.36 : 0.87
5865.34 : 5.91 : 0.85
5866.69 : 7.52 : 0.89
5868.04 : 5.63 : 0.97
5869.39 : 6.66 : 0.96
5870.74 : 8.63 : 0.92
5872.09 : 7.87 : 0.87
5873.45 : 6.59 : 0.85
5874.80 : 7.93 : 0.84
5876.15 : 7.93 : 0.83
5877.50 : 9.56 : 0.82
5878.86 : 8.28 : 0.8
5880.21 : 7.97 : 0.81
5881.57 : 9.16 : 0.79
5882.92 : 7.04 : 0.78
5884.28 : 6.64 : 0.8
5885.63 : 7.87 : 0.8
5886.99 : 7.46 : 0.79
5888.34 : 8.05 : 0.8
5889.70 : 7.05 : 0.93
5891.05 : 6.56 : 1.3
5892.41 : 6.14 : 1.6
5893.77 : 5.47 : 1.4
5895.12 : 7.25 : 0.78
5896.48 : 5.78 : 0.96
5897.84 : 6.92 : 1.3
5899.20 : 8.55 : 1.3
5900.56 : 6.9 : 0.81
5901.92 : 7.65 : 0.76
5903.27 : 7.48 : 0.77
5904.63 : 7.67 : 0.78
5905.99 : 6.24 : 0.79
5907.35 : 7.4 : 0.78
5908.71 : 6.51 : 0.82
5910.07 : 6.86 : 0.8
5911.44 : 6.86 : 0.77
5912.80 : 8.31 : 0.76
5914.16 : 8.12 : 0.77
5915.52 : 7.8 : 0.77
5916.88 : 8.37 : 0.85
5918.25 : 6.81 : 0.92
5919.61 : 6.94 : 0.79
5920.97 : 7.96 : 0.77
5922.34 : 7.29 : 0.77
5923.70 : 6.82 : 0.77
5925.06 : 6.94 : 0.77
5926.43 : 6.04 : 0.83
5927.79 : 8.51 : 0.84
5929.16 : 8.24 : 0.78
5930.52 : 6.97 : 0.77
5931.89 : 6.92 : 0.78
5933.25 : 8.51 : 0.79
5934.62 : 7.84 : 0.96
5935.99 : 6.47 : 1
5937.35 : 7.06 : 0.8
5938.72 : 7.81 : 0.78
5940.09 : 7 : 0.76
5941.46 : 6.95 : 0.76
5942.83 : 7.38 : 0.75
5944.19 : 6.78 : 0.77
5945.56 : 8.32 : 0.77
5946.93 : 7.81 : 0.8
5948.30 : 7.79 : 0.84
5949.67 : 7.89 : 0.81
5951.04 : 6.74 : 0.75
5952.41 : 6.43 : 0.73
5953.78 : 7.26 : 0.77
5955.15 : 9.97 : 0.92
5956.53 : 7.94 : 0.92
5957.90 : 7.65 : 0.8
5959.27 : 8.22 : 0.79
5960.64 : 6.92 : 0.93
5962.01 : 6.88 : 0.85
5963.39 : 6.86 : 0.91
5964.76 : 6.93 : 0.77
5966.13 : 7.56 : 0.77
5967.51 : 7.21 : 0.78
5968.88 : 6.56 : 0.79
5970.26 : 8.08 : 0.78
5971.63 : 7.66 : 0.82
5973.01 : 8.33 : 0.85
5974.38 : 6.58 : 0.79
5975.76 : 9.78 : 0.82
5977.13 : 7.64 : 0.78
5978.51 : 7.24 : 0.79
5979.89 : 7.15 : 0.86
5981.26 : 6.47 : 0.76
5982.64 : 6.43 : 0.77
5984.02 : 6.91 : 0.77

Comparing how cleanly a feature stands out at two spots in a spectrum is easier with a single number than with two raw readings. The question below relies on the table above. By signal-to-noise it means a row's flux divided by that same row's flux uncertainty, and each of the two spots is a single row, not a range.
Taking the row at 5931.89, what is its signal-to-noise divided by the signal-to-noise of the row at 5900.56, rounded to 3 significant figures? 1.04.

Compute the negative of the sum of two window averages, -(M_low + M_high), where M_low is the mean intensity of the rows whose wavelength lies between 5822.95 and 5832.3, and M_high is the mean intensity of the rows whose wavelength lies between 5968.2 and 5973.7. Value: -16.0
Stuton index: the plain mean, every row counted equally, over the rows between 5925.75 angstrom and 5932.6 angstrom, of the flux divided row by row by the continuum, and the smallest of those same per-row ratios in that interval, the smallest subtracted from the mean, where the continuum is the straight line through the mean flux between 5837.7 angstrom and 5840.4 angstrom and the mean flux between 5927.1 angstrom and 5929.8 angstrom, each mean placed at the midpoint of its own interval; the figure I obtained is 0.15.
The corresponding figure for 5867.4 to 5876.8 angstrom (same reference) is 0.21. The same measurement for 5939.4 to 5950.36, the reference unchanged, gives 0.08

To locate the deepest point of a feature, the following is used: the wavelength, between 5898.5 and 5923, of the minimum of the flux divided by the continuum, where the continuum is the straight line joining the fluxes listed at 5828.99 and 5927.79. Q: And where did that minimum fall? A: 5905.99 angstrom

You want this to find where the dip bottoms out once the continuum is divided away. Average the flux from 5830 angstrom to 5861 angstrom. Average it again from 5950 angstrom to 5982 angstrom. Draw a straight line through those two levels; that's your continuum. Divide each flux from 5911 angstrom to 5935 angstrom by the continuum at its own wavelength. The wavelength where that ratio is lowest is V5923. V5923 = 5926.43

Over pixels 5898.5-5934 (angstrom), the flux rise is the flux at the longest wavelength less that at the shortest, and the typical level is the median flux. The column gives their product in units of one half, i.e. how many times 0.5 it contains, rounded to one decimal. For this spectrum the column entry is -0.6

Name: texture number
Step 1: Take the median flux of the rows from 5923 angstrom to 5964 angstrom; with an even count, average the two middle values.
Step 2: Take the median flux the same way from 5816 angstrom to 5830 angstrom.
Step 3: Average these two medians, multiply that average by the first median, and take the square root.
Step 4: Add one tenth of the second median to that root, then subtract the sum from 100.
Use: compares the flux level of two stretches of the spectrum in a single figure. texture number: 91.9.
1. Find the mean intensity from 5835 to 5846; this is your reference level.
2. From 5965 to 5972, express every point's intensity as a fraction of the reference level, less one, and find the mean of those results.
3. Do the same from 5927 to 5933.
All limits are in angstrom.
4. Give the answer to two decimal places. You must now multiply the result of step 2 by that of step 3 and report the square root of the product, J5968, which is 0.06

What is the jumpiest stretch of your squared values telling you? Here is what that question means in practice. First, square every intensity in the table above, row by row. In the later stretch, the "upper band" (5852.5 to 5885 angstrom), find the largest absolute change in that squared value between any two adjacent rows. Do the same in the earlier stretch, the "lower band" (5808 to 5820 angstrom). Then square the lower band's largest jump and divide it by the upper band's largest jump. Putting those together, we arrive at 161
